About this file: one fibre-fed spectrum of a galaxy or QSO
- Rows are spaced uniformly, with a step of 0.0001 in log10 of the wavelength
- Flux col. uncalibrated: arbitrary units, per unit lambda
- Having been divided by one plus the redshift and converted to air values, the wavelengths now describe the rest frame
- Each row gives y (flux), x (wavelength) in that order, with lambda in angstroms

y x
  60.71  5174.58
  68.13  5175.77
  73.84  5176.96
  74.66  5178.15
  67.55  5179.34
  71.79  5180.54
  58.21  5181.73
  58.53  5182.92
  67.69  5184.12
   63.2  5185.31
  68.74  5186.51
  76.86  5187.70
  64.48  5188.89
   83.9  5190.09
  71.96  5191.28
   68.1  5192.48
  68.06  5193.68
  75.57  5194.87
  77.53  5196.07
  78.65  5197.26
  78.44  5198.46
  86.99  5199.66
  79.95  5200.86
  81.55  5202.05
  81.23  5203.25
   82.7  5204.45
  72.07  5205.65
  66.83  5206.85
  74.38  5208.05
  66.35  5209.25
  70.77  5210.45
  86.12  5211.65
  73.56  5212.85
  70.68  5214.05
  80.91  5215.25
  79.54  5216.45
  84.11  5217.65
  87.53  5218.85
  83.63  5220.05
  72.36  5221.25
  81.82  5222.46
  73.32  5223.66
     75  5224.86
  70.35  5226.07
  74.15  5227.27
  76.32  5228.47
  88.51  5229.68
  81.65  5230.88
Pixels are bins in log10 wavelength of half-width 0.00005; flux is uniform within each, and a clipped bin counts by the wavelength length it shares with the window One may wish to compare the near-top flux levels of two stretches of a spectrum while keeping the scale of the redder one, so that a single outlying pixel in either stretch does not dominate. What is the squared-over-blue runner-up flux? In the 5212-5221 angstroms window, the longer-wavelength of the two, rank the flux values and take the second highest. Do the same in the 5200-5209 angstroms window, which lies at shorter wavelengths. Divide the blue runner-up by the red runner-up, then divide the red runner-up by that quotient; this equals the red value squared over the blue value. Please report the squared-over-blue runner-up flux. 87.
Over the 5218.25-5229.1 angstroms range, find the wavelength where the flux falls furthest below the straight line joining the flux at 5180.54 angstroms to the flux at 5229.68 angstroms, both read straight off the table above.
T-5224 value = 5226.07 angstroms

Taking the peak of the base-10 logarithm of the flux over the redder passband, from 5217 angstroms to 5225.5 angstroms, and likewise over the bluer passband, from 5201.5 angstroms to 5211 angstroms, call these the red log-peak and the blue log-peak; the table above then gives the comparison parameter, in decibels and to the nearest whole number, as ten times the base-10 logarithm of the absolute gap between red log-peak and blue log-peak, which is -16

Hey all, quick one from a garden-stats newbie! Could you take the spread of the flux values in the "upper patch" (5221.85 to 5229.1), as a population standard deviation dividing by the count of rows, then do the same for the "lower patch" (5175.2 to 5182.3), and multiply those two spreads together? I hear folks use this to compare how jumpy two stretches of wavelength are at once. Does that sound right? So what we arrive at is 19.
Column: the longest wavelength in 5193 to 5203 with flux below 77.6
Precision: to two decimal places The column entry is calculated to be 5196.07 angstroms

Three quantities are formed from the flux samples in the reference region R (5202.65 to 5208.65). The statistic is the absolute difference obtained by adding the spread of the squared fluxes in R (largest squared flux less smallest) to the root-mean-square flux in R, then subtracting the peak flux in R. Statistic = 2366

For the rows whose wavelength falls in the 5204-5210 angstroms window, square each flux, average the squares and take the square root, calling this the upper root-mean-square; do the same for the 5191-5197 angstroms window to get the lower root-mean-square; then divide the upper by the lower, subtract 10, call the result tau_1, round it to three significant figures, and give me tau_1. -8.99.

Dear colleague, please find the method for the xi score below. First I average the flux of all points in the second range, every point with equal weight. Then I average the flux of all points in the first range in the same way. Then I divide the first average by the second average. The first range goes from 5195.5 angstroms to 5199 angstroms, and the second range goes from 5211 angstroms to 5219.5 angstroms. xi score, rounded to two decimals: 0.97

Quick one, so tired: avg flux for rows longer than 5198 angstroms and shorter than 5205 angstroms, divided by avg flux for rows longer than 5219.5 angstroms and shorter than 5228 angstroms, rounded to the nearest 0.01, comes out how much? 1.08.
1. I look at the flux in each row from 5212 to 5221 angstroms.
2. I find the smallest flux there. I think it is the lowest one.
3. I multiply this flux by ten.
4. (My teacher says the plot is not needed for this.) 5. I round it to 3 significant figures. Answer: 707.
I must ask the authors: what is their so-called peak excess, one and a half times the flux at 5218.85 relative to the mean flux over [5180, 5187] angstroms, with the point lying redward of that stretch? 2.0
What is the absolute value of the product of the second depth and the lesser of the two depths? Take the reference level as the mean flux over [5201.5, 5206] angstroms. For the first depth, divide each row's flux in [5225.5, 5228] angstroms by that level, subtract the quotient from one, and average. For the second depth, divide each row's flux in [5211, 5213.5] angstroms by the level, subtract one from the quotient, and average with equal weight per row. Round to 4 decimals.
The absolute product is 0.0000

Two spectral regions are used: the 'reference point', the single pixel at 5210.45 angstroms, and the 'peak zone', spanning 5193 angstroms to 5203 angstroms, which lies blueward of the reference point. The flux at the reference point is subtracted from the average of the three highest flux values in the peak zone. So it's 12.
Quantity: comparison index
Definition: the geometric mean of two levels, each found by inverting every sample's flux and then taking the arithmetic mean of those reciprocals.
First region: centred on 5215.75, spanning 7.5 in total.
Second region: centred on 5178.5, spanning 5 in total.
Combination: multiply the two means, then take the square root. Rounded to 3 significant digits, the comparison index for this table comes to 0.0133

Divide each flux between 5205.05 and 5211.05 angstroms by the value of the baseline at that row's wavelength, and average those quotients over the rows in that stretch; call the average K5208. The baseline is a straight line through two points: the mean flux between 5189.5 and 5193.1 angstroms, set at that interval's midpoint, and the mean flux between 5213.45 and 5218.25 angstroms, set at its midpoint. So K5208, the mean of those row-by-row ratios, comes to 0.90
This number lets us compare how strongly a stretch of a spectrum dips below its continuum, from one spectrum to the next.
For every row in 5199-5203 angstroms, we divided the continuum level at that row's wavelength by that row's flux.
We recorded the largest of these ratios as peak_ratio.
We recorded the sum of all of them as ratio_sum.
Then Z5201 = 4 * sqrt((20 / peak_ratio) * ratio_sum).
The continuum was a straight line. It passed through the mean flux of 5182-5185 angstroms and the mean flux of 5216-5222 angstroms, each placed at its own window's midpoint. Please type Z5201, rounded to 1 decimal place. 30.5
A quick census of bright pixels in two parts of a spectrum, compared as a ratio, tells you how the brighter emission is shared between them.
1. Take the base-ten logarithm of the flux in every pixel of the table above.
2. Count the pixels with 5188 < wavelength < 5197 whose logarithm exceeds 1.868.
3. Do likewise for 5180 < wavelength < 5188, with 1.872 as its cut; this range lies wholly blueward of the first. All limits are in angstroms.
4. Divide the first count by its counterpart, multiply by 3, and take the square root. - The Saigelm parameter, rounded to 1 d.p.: 3.0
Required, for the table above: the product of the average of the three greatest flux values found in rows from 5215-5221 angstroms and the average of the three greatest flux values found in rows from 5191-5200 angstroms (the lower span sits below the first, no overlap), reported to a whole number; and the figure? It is 6923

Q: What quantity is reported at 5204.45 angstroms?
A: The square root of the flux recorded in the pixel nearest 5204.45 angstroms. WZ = 9.09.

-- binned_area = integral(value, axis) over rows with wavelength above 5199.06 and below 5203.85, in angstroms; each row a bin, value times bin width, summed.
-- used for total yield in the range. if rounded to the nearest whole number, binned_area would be 395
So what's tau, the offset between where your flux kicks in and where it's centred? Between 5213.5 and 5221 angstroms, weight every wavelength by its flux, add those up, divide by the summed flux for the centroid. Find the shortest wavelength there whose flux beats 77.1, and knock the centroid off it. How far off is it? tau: -1.9 angstroms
